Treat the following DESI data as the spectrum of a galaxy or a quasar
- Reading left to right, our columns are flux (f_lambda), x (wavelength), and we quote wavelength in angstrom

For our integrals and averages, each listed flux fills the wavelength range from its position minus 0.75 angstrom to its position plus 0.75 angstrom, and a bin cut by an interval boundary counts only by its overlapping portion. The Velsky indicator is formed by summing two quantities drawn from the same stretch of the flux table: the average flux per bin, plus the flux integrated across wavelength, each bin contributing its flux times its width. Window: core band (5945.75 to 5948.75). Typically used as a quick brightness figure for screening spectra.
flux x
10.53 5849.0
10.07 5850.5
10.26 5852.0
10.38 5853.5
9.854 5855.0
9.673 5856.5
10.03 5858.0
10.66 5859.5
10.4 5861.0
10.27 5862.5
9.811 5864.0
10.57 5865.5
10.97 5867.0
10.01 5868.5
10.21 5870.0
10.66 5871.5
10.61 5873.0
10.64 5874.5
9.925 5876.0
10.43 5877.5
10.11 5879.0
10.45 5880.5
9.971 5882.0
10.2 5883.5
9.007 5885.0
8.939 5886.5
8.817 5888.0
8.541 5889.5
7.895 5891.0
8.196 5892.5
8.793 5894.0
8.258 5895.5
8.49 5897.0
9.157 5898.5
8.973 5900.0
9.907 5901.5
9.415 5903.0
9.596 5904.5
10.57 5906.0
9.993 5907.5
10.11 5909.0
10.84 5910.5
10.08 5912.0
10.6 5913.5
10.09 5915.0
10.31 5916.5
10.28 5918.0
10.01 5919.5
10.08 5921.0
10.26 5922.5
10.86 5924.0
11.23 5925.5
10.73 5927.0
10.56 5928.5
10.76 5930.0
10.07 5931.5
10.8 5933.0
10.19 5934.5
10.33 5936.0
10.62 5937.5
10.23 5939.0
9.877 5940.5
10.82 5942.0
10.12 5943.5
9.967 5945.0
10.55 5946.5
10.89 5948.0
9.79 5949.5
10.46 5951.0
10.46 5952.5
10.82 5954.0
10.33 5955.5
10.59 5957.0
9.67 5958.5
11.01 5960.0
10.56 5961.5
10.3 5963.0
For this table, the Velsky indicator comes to 42.9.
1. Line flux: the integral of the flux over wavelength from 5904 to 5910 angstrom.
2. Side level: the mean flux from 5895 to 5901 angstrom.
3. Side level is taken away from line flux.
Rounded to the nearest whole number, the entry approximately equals 52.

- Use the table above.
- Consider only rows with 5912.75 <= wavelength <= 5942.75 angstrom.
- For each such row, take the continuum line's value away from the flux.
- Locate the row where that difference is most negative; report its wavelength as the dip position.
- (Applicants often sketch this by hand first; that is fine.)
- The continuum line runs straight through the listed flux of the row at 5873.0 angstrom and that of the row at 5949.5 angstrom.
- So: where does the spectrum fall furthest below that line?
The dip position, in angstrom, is 5919.5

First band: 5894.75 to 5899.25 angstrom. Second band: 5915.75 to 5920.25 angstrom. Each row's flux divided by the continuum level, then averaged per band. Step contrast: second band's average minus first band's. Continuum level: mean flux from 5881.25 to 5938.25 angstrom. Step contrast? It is 0.16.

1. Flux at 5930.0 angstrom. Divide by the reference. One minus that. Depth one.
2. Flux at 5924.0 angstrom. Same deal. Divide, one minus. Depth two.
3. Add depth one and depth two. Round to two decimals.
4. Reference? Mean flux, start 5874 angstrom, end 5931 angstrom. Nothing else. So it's -0.20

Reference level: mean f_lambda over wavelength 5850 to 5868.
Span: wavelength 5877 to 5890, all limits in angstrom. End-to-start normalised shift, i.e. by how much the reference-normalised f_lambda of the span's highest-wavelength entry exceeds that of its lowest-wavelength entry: -0.18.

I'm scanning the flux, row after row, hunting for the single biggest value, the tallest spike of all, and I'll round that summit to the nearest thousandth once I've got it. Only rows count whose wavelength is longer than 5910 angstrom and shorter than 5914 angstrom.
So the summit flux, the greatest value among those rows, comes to 10.840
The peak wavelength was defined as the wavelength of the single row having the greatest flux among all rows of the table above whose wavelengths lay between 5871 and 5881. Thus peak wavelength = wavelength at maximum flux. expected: 5871.5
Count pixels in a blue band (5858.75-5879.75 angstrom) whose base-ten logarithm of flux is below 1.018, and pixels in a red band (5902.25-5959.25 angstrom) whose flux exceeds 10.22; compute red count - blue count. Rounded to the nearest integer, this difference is 16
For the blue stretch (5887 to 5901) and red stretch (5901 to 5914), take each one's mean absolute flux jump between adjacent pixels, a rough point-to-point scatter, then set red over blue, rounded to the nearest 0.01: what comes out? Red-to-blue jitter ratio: 1.27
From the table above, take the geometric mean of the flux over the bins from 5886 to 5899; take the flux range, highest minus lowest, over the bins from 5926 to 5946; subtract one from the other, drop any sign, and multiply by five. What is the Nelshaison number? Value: 38.1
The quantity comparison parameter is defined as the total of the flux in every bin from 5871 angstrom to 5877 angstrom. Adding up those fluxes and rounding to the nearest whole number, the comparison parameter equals 42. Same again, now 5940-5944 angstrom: 31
